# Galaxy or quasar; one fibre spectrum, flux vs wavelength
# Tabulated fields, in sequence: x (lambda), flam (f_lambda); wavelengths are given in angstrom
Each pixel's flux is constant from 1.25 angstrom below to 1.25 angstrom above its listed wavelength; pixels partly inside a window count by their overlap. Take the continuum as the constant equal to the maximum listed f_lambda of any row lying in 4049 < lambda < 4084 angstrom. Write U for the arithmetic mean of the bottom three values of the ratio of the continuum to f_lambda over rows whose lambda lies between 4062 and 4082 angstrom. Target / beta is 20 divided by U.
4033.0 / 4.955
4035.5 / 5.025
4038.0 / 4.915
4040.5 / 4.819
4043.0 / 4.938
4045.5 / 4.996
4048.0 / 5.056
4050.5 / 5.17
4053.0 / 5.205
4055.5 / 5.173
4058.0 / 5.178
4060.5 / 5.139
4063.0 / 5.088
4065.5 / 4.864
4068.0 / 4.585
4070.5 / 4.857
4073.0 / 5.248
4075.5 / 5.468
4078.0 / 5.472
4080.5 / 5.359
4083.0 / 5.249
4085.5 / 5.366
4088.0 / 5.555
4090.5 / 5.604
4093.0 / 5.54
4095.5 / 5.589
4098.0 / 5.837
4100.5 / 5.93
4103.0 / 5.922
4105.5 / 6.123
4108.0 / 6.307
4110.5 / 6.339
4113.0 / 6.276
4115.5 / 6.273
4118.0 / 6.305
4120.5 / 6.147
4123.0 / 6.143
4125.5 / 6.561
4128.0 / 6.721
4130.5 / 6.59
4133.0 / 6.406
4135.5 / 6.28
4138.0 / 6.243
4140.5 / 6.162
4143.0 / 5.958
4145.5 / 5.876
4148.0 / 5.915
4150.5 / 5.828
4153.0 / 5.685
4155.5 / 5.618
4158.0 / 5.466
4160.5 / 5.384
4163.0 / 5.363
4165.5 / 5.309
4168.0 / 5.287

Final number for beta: 19.9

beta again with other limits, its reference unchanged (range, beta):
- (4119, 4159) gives 24.2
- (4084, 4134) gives 24.2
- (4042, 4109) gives 22.4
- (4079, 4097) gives 20.4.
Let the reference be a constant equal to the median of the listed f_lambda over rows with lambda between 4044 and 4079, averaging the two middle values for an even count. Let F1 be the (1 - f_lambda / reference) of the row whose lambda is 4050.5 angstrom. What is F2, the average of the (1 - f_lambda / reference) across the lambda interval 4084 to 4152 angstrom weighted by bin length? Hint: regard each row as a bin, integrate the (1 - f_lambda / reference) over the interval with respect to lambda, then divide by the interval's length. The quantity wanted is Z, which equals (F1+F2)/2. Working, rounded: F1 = 0.00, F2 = -0.18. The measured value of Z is -0.09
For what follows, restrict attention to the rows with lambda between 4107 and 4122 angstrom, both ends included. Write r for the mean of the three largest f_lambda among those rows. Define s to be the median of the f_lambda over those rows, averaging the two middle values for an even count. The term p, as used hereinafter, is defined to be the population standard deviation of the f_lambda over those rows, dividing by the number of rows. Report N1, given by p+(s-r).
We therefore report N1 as 0.03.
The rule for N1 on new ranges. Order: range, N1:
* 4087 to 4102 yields -0.04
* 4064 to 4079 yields 0.00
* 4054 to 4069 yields 0.17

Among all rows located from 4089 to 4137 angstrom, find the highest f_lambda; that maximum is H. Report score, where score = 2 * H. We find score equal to 13.4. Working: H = 6.721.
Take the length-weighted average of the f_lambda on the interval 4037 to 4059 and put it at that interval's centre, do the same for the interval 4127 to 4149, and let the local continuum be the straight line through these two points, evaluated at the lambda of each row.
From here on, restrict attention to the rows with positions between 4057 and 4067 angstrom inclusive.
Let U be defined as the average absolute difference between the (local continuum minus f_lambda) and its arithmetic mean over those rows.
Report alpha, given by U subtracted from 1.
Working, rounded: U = 0.13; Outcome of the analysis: 0.87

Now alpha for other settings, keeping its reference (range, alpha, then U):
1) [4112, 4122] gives 0.92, 0.08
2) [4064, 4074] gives 0.83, 0.17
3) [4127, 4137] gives 0.81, 0.19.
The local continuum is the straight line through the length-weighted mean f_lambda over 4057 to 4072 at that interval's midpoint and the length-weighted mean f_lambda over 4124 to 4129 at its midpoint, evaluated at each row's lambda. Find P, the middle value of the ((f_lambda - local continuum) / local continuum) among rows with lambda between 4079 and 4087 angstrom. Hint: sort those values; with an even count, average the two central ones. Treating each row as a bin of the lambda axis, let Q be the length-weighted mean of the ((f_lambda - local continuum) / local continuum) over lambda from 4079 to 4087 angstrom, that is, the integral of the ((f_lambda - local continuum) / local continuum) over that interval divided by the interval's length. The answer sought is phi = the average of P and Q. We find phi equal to -0.02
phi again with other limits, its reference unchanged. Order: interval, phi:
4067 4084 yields -0.01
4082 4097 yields -0.03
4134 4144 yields -0.11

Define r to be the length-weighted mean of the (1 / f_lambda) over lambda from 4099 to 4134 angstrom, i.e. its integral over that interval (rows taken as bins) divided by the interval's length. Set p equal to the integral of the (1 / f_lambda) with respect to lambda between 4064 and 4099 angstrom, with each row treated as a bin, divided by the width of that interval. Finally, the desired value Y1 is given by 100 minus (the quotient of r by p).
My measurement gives 99.2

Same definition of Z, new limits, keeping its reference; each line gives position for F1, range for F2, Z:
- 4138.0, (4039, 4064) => -0.10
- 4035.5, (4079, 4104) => -0.03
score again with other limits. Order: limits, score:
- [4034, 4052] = 10.3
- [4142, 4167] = 11.9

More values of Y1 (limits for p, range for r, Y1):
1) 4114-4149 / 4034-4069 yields 98.8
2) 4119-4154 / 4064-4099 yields 98.8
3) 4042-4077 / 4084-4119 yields 99.1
